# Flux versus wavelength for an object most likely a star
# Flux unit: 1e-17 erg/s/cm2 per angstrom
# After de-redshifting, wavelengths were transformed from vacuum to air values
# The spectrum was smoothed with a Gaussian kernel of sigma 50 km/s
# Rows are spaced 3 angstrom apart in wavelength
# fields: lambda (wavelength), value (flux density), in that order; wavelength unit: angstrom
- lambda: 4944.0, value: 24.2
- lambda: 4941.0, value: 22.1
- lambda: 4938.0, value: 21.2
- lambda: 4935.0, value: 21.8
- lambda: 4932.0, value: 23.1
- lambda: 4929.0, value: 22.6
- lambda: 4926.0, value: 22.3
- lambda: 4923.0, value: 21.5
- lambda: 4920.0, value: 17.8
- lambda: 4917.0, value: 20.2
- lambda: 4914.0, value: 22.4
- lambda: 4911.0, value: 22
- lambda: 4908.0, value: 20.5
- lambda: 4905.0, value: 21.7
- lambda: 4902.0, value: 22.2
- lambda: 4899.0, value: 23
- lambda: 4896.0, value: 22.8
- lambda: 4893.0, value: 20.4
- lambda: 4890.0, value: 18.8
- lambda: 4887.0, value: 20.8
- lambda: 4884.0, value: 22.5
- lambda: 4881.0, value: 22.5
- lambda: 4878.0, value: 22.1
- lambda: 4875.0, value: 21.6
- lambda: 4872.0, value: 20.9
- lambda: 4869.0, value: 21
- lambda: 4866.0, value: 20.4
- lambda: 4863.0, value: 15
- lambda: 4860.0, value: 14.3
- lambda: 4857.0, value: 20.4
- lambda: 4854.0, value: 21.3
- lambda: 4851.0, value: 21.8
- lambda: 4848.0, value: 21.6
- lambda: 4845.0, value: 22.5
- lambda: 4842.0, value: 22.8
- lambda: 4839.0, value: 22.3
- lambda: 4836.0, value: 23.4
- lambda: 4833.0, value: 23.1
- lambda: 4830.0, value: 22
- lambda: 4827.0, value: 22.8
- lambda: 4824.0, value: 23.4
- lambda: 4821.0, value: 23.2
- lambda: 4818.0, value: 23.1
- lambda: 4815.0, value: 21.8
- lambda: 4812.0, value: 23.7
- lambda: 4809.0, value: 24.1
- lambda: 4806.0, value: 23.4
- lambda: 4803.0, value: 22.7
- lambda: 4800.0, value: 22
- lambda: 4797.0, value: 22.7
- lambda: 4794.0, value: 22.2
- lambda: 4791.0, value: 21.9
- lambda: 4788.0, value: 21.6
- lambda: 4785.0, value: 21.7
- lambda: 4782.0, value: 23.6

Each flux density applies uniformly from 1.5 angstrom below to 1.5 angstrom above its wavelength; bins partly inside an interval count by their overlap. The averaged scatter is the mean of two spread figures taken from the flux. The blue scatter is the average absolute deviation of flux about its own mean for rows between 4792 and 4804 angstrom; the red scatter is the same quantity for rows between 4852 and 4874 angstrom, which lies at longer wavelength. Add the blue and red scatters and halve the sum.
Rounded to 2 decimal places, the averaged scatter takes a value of 1.41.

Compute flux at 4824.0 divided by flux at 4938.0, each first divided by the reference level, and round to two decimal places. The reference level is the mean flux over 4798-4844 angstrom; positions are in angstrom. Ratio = 1.10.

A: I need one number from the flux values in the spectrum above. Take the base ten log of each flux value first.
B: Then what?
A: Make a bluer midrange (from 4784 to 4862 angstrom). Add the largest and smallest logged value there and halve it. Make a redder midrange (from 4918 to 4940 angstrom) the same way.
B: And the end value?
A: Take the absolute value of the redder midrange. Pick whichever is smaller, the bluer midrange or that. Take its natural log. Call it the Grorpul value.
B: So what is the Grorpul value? 0.238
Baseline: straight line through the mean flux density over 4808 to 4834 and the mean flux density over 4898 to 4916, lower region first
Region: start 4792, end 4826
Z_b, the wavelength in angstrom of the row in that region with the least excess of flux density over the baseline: 4815.0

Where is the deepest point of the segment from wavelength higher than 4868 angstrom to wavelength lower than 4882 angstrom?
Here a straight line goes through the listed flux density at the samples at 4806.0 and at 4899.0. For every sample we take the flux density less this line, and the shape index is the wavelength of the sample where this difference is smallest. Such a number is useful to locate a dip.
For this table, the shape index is 4872.0 angstrom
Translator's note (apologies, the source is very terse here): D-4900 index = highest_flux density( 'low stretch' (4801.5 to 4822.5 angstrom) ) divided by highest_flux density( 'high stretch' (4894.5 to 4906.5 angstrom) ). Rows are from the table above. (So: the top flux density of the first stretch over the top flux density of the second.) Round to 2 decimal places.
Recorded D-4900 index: 1.05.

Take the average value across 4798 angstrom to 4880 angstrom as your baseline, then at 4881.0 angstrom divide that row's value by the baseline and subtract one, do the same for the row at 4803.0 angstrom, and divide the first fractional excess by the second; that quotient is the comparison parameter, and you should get 0.79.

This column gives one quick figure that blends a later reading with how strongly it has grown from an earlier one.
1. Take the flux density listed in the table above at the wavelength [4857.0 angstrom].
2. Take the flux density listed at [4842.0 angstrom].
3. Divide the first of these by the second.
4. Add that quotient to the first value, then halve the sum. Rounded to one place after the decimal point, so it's 10.6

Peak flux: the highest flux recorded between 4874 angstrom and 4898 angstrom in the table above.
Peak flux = 22.8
